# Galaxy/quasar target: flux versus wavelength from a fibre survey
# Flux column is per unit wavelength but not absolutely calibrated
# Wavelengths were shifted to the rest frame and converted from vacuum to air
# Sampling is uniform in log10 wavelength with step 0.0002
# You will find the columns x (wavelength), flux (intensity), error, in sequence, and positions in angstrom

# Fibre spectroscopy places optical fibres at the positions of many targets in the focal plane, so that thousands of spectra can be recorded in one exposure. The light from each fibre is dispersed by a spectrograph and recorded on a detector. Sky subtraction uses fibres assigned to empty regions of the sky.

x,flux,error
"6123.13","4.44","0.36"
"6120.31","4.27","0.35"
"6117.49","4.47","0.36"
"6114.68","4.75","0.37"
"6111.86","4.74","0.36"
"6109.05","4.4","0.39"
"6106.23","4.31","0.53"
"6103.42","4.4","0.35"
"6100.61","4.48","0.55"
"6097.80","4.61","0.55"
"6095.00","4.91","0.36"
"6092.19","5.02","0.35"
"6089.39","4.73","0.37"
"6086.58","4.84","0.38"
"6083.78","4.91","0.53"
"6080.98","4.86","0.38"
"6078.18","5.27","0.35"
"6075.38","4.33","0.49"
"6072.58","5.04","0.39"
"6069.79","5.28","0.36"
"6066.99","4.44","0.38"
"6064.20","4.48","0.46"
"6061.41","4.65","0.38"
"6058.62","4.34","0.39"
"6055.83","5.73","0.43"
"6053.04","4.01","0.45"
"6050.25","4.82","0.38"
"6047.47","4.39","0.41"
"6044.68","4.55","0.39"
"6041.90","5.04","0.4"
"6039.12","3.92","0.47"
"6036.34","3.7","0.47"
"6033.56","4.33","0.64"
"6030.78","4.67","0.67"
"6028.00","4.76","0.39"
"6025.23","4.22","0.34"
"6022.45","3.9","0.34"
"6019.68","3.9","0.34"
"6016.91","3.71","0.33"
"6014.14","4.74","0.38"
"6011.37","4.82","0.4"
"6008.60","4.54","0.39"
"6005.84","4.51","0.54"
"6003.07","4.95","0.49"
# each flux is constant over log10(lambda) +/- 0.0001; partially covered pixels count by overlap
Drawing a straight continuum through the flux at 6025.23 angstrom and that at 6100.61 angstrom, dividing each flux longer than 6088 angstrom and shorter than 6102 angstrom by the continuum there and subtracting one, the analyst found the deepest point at 6100.61 angstrom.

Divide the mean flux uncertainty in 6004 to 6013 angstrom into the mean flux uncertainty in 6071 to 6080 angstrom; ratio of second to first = 0.92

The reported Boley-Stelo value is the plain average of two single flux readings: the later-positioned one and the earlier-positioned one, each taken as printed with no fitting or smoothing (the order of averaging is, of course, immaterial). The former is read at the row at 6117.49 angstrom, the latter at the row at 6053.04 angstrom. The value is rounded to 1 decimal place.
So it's 4.2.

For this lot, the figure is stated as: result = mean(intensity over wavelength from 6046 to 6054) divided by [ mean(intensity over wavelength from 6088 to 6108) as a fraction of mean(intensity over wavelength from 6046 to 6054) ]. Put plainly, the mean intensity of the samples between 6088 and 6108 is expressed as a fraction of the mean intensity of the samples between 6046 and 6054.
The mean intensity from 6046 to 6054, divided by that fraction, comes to 4.2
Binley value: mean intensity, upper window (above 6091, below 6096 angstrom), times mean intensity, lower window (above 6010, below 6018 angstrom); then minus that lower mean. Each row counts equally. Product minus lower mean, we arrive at 18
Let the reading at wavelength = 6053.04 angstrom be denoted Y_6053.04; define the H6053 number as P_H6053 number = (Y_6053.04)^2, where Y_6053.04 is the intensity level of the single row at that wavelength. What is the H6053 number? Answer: 16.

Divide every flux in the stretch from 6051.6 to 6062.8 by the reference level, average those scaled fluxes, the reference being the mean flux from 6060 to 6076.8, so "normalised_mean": 1.00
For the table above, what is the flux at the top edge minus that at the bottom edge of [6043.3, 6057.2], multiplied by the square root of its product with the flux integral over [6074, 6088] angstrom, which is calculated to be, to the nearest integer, 11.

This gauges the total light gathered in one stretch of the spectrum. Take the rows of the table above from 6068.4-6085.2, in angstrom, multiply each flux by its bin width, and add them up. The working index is 83.1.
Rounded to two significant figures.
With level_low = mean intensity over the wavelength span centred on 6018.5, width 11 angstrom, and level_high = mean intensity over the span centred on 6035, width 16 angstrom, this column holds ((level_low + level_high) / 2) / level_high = 0.96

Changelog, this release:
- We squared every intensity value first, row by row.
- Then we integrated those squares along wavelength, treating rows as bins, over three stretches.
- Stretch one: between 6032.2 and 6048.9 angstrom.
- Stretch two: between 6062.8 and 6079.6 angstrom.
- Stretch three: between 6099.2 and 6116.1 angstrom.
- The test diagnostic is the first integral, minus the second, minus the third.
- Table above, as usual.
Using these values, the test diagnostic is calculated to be -420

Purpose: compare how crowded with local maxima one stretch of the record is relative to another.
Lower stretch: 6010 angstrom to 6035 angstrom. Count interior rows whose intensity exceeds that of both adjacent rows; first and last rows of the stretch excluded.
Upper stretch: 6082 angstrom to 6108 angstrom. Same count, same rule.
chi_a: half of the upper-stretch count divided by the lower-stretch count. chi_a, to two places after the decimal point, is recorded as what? 0.50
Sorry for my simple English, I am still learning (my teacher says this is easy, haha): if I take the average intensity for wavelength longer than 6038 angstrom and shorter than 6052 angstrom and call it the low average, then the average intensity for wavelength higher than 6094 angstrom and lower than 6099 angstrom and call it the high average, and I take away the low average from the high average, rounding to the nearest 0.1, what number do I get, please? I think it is 0.2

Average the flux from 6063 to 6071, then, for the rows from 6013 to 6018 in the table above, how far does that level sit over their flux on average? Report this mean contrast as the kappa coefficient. 0.5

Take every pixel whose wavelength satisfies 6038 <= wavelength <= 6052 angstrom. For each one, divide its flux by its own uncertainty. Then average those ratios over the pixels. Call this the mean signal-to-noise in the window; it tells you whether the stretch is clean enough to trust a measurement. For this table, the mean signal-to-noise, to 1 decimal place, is 11.2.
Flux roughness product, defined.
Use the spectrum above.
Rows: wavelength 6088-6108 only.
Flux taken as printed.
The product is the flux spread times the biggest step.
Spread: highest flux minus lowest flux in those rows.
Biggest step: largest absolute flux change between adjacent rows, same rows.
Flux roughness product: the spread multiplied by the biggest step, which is 0.2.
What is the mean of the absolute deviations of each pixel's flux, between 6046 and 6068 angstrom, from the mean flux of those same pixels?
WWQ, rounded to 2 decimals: 0.34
